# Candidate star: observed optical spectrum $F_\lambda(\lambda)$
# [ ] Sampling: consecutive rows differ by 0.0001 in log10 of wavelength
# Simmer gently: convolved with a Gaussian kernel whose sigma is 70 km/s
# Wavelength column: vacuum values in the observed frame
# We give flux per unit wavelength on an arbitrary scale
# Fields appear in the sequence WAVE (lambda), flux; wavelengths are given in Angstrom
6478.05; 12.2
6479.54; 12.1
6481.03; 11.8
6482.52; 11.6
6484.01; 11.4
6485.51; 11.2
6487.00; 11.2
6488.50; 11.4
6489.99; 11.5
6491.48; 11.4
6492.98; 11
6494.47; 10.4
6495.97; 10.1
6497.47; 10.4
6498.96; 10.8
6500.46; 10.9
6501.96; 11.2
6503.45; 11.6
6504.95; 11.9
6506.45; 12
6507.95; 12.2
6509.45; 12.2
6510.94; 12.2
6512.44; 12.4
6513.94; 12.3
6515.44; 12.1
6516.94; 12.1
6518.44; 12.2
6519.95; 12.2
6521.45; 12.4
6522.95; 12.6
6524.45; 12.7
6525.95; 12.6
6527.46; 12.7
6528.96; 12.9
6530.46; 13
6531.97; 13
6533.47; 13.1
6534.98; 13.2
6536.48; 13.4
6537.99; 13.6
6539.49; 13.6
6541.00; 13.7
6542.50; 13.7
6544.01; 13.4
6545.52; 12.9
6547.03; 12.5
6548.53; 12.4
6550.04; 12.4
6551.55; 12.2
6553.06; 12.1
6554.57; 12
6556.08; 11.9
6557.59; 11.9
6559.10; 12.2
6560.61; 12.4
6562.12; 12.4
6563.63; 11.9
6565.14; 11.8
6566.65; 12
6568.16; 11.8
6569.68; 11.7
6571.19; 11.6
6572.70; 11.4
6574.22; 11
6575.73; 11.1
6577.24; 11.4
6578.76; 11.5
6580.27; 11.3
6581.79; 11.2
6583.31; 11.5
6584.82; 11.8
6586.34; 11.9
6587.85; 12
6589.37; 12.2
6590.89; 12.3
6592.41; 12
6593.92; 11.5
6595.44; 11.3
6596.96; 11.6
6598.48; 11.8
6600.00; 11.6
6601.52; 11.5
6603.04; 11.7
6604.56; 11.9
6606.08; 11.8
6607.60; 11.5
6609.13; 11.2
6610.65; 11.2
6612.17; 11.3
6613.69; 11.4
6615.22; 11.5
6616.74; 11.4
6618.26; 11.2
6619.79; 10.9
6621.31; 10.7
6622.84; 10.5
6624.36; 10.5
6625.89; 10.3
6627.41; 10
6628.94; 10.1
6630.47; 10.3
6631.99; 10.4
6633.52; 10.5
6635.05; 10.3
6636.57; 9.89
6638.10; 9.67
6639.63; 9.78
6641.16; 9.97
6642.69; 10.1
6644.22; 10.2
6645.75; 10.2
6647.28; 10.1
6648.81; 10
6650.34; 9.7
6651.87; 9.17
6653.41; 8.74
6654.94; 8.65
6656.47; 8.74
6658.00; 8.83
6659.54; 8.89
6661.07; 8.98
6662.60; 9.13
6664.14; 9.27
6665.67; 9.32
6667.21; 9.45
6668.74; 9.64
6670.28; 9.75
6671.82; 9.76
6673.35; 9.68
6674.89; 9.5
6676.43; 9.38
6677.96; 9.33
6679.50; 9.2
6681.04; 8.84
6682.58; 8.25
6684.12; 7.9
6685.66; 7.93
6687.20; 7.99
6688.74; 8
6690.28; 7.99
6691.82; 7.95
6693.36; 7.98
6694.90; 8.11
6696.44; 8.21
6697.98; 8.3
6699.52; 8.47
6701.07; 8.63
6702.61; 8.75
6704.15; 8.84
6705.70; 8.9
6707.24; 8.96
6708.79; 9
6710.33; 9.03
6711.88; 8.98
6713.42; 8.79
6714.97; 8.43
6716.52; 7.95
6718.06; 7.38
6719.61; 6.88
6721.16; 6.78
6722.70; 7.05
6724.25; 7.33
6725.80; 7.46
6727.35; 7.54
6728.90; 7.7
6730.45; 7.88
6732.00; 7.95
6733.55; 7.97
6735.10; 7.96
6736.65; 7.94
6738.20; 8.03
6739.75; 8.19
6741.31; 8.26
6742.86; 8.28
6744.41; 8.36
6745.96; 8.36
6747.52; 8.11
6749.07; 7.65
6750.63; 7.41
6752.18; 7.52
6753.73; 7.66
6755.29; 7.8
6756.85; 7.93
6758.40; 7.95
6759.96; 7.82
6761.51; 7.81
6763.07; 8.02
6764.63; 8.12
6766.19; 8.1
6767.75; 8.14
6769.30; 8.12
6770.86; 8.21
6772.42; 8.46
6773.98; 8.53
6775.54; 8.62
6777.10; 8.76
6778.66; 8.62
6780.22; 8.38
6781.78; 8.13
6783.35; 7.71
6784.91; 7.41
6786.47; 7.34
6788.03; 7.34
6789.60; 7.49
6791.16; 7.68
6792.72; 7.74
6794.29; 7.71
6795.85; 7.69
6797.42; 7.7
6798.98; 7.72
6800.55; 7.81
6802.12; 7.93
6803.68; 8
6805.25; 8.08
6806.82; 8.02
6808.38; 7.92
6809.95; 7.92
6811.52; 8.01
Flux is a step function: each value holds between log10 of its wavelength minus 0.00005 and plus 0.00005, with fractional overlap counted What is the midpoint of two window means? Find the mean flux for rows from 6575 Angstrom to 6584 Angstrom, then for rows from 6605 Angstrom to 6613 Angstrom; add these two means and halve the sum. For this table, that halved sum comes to 11.4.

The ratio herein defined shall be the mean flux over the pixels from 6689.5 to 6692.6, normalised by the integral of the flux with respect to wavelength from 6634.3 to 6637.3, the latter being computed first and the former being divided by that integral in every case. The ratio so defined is 0.26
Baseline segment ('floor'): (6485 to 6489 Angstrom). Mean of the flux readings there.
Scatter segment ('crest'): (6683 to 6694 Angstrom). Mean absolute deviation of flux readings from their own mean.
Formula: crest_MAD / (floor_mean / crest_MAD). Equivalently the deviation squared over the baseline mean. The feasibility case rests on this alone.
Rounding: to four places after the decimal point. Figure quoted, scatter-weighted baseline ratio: 0.0001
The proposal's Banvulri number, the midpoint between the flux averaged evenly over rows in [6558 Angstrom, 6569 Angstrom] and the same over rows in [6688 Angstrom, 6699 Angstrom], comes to 10.1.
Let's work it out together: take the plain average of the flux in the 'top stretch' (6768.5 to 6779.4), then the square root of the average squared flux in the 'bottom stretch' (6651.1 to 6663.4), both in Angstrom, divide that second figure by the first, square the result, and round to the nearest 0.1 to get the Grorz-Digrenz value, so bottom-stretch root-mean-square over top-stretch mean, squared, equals 1.1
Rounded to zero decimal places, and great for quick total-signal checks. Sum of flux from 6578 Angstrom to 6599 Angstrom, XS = 164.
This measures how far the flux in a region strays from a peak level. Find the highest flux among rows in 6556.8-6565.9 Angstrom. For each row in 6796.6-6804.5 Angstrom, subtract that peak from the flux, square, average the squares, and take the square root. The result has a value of 4.6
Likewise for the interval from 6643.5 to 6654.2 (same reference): 2.7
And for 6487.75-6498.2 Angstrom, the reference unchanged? 1.6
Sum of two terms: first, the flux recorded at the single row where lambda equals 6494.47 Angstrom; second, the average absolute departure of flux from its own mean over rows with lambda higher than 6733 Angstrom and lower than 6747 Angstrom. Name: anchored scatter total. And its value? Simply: 10.6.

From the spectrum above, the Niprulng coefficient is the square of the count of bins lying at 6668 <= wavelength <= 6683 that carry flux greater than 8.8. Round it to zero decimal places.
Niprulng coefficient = 81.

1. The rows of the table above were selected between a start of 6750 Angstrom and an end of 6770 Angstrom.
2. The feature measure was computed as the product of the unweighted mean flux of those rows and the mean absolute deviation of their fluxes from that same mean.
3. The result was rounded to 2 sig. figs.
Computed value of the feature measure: 1.5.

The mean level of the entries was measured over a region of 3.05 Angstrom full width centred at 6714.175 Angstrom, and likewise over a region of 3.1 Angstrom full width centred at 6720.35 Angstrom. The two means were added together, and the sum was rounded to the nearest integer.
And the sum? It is 15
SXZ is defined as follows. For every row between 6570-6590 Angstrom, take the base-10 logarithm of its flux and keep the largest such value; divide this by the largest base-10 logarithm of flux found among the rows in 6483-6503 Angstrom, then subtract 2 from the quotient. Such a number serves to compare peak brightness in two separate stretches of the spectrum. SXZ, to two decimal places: -0.98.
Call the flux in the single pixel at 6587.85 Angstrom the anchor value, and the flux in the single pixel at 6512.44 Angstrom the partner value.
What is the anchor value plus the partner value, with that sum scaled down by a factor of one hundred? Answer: 0.244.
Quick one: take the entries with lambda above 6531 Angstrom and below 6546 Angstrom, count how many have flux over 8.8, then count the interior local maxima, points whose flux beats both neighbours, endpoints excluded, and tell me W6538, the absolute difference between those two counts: 10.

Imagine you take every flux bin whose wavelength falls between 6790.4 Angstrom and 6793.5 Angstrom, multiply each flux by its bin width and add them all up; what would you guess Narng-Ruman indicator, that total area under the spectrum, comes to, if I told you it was 24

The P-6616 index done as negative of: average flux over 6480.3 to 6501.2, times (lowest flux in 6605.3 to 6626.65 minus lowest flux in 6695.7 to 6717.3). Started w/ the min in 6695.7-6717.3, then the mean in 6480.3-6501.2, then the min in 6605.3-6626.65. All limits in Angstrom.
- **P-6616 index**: -26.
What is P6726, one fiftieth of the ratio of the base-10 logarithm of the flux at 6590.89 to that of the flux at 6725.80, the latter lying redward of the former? 0.0250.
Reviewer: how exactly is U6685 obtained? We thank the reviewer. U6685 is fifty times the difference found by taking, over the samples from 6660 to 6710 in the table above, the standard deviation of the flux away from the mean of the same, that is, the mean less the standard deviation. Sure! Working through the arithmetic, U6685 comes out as 409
